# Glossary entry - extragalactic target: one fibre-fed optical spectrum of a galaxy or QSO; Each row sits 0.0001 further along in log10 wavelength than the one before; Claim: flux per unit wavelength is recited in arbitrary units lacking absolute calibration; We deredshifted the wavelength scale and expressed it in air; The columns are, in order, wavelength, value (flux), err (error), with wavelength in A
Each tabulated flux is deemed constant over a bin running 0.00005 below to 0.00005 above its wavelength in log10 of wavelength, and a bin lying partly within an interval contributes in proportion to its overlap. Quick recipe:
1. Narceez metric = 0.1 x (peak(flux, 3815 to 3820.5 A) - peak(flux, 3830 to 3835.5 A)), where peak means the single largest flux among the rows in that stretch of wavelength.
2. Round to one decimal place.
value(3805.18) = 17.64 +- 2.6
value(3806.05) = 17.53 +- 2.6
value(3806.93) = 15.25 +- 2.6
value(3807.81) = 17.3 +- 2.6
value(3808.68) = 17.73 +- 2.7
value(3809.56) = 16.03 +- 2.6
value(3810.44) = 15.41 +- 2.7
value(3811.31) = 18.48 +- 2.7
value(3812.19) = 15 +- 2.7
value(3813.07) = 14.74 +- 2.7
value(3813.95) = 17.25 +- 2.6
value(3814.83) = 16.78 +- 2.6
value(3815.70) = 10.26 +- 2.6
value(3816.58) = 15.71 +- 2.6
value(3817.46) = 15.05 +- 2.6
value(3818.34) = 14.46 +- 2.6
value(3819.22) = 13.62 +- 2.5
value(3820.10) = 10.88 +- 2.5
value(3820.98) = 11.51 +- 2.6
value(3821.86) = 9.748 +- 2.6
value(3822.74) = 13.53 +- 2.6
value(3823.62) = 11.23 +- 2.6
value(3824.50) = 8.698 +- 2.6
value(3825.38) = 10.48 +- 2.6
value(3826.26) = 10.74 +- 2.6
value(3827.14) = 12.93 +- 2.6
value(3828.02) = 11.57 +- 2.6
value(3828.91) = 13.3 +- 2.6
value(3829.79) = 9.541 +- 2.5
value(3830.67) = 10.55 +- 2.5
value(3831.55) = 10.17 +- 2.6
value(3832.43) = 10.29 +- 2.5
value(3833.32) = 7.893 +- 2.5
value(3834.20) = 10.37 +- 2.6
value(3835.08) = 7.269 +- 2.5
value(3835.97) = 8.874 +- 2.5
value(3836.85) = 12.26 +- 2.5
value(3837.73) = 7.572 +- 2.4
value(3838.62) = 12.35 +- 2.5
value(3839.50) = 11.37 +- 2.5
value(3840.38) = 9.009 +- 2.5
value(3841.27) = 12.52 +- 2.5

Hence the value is 0.5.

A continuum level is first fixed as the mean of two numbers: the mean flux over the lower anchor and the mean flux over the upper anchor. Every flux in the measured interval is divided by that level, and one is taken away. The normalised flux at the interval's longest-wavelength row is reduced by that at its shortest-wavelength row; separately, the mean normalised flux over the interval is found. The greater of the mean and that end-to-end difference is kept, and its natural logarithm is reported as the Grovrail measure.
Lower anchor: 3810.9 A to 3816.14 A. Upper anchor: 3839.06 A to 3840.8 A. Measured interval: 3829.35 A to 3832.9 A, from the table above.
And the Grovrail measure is -2.8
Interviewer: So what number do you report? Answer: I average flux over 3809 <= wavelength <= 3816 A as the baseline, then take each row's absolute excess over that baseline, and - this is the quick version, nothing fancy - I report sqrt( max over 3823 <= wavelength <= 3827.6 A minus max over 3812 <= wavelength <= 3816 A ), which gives 1.25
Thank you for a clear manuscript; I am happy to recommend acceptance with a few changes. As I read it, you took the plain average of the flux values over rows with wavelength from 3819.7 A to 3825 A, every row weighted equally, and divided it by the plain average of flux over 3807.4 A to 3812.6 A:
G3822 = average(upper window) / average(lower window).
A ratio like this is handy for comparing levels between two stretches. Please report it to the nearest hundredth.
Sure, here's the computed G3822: 0.66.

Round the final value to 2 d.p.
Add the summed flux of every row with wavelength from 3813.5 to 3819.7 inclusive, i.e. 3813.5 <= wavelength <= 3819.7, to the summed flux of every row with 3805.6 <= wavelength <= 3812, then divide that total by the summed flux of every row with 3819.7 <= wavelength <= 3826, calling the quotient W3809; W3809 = 2.90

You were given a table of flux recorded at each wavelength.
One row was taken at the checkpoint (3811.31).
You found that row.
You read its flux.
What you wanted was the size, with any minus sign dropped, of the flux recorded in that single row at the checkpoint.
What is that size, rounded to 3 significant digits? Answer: 18.5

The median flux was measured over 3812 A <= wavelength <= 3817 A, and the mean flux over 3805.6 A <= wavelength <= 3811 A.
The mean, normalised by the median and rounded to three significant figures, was 1.08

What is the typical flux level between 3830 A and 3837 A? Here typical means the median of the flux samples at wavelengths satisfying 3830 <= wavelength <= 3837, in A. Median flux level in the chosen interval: 10.2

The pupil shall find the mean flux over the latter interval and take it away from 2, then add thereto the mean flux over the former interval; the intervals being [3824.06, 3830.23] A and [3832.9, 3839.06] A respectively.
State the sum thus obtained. 4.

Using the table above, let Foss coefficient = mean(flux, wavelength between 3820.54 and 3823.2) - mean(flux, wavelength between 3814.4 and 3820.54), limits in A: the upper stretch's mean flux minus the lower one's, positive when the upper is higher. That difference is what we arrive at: -2.2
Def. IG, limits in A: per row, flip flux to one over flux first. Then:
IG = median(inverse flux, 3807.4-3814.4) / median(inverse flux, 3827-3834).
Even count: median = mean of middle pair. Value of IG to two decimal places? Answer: 0.63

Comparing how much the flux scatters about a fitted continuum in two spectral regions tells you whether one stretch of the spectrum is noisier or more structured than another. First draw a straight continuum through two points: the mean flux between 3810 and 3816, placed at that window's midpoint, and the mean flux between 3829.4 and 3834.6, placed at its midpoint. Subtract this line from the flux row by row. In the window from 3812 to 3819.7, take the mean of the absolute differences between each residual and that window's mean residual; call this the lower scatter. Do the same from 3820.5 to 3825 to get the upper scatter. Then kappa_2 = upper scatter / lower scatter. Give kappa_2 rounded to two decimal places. 0.92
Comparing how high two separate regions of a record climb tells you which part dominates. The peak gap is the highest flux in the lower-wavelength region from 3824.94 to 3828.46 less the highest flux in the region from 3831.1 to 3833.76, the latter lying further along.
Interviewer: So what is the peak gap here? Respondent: 2.6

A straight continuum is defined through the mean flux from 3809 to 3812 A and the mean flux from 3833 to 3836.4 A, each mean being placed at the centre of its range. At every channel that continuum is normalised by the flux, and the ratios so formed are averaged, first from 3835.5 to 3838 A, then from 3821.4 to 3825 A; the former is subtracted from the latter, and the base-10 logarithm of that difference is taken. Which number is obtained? -0.49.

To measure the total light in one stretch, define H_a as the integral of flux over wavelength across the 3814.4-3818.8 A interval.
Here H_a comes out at 64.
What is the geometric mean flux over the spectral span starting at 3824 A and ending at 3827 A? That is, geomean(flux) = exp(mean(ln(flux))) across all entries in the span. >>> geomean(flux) 10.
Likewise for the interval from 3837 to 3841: 10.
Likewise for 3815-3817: 13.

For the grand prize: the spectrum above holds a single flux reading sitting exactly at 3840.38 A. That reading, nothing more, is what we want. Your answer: 9.009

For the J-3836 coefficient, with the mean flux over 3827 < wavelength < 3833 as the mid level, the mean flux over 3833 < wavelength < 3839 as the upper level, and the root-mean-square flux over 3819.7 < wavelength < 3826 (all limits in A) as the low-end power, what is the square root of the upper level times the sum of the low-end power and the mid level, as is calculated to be 14.5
